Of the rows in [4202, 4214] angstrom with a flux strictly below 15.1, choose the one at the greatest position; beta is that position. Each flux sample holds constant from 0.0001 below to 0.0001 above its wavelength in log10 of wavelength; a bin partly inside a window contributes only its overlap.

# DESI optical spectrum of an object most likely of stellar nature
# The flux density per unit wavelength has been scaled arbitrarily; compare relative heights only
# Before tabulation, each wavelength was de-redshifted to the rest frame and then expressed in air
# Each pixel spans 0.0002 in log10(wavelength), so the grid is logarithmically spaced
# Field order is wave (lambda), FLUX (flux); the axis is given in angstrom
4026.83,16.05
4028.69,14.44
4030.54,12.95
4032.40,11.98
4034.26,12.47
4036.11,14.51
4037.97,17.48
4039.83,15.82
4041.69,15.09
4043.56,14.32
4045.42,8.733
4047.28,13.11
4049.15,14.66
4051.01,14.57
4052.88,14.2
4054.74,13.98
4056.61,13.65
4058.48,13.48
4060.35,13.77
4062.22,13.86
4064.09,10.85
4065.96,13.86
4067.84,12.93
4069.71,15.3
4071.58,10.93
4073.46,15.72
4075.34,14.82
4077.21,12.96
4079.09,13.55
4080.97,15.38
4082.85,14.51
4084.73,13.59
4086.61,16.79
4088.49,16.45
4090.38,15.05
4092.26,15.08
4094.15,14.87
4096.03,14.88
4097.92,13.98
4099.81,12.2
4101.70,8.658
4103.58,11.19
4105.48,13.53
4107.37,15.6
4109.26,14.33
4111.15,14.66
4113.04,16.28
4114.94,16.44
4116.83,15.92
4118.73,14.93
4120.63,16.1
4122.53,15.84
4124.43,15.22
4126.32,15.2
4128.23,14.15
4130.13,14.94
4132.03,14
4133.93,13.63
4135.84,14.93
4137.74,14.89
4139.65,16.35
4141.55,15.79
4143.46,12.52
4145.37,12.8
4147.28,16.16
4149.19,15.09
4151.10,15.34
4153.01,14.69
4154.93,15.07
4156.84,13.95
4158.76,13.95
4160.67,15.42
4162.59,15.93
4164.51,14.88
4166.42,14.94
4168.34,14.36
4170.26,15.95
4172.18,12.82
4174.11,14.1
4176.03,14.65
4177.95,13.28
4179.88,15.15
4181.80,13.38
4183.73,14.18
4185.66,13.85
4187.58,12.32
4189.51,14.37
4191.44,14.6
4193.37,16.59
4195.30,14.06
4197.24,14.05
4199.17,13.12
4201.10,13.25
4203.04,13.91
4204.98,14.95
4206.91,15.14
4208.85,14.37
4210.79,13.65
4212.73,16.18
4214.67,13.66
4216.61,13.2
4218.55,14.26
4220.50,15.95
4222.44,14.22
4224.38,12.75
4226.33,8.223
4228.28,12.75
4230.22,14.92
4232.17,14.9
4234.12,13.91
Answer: 4210.79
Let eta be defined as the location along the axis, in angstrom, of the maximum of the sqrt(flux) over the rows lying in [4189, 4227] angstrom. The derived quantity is 4193.37 angstrom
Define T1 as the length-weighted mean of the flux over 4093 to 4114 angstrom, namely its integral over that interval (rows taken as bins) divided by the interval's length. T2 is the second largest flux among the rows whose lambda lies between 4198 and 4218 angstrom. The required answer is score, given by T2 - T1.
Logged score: 1.5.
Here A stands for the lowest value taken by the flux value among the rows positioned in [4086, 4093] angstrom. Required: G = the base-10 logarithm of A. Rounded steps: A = 15.05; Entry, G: 1.18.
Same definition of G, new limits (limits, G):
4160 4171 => 1.16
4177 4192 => 1.09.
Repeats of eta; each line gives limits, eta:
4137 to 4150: 4139.65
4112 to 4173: 4114.94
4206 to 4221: 4212.73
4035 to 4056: 4037.97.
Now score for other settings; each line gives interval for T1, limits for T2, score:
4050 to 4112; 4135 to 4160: 2.2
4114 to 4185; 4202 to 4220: 0.4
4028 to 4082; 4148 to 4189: 2.2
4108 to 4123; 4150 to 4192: 0.4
